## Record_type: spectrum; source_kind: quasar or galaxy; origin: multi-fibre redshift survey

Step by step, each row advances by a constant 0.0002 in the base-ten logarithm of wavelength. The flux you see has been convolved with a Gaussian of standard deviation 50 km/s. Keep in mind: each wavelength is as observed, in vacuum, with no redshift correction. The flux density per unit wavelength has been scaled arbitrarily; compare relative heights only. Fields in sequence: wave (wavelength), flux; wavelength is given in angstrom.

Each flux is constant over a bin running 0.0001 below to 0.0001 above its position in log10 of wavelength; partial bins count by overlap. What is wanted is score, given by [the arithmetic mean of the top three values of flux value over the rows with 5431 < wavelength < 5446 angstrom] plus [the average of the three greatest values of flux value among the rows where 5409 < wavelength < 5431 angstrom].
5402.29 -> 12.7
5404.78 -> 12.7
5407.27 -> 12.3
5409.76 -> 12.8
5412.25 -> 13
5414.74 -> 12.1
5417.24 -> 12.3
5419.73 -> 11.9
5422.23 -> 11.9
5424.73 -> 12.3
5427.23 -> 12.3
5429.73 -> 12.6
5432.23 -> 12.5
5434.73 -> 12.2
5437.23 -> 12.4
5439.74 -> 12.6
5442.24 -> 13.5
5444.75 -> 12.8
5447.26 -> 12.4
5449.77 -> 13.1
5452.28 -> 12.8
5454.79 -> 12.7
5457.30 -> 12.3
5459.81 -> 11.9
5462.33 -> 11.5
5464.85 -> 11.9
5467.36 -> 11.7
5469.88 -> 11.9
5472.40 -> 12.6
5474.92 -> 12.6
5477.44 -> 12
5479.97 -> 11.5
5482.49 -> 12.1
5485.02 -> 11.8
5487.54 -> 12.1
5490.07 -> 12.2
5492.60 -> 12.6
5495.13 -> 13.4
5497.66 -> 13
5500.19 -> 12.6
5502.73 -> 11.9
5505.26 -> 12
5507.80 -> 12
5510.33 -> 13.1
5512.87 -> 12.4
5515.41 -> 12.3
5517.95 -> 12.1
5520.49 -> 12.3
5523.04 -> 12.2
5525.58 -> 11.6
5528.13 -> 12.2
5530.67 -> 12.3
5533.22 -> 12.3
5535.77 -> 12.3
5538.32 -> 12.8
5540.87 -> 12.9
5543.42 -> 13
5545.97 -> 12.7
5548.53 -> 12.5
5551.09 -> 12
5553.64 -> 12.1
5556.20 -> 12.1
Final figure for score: 25.8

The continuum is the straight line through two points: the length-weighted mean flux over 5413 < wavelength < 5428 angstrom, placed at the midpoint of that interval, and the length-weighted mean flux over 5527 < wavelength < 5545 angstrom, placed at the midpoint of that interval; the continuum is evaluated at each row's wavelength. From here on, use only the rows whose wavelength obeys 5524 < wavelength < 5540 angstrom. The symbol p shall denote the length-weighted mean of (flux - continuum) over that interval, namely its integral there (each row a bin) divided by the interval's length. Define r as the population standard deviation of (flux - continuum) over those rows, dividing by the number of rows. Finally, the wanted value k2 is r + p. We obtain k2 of 0.1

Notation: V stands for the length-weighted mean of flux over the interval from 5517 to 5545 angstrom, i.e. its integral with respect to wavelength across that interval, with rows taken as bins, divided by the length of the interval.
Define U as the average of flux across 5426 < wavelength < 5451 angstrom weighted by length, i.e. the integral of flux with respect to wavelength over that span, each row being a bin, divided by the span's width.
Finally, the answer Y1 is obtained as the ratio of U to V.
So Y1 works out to 1.02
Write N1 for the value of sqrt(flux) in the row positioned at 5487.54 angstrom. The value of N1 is 3.48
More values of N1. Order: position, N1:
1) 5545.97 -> 3.56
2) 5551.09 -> 3.46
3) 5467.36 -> 3.42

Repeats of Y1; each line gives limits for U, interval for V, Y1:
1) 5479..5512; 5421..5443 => 0.99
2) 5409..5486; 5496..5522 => 0.99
